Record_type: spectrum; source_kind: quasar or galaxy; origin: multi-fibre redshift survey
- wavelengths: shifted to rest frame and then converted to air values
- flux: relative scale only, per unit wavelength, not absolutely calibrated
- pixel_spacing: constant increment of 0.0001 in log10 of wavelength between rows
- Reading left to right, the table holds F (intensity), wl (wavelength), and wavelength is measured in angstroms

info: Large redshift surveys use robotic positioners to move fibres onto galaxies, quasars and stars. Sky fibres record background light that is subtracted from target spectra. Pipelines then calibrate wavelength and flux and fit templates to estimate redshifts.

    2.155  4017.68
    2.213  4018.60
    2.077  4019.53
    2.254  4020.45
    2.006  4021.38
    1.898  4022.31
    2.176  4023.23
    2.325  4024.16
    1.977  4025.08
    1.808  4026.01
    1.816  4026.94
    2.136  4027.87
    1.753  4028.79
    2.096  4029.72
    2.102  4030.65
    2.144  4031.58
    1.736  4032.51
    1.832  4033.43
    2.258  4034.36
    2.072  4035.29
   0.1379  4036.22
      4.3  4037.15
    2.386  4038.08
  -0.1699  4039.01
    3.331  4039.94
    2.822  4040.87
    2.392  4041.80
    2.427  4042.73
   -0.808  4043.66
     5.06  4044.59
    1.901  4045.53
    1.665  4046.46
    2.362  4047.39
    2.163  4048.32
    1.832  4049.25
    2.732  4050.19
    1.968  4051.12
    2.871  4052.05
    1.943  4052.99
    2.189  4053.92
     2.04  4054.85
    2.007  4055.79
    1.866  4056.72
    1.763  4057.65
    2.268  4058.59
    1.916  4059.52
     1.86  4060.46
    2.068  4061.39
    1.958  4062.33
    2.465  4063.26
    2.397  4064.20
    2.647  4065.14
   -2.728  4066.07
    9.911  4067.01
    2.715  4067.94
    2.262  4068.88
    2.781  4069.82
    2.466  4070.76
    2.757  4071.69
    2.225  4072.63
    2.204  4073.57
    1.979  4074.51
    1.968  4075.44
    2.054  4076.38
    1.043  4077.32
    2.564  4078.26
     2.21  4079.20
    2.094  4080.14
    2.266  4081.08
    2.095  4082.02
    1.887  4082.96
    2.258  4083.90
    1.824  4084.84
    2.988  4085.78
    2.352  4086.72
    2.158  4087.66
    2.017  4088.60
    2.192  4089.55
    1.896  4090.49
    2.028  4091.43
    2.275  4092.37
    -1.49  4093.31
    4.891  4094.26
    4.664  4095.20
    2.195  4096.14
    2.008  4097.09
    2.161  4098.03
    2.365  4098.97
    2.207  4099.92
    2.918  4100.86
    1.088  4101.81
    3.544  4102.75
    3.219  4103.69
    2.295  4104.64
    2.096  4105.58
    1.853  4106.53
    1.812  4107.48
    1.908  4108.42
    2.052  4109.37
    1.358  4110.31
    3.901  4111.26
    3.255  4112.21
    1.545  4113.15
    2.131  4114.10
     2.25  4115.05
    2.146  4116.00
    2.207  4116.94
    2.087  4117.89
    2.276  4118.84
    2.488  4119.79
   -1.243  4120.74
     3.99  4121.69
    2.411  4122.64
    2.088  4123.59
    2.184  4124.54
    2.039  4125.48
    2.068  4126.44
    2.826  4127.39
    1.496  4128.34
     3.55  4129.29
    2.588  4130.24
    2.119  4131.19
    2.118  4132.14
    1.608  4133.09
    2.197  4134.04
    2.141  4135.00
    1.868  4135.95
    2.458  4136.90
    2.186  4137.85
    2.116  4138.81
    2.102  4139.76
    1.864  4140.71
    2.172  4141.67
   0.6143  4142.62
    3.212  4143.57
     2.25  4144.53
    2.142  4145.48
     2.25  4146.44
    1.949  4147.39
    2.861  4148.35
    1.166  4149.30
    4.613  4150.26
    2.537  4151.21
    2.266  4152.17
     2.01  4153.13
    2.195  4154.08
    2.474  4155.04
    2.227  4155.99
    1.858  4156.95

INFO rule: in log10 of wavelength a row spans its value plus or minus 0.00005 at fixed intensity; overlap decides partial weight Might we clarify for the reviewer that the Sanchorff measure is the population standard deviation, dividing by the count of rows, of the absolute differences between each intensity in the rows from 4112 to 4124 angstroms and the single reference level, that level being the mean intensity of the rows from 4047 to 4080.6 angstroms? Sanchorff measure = 1.0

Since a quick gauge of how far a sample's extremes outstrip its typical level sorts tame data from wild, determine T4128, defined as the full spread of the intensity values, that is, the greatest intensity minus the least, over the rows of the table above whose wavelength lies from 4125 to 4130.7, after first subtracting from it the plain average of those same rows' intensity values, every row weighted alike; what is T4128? -0.4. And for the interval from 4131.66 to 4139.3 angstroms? -1.2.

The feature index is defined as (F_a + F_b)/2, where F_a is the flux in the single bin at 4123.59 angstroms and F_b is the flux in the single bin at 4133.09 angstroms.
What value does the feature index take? 1.8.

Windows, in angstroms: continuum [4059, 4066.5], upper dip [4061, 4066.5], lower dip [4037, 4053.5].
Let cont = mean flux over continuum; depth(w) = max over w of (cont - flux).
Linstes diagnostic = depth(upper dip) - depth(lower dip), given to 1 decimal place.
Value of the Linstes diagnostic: 1.9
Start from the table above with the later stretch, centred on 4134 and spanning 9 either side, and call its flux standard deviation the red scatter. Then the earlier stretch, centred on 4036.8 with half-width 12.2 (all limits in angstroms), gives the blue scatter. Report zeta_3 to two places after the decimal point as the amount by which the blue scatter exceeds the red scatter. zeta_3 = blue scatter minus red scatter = 0.59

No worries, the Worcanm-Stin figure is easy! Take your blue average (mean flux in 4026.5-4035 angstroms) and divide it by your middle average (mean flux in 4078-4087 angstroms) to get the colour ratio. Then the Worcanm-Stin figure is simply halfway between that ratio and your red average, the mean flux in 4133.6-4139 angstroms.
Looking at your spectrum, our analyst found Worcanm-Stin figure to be 1.52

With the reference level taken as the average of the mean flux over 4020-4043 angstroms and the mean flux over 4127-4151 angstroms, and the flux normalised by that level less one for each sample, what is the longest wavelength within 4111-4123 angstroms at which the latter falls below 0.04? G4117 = 4120.74 angstroms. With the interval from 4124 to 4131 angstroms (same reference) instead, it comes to 4128.34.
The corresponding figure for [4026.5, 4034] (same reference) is 4033.43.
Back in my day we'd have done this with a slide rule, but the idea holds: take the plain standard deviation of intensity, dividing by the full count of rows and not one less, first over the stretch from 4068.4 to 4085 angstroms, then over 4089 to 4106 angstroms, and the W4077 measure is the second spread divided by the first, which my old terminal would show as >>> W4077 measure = 3.49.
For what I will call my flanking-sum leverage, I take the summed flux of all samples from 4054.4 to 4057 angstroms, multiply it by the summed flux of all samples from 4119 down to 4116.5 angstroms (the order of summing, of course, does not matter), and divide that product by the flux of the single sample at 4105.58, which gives 18.5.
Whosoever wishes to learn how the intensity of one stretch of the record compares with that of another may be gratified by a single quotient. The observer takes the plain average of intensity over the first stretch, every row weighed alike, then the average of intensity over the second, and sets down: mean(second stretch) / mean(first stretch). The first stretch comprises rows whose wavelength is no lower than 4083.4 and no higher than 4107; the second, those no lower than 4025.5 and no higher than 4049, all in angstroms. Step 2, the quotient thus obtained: 0.89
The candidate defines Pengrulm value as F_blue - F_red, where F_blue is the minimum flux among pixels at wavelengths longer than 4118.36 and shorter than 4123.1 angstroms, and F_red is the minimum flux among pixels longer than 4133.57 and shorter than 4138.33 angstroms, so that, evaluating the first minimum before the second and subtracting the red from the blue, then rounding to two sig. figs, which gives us -3.1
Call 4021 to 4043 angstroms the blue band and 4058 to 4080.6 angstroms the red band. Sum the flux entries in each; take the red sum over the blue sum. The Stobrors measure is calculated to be 1.13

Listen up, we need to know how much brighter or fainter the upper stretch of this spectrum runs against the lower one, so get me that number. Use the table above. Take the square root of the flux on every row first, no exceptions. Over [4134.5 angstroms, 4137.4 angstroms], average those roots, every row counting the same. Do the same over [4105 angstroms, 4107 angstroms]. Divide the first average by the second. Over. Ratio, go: 1.04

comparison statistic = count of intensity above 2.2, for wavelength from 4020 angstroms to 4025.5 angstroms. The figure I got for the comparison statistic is 2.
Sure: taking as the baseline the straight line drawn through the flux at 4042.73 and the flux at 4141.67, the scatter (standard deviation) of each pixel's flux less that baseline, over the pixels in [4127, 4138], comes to 0.5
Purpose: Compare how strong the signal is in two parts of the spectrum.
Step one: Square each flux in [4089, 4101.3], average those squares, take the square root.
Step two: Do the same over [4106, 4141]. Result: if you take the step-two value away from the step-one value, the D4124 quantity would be 0.44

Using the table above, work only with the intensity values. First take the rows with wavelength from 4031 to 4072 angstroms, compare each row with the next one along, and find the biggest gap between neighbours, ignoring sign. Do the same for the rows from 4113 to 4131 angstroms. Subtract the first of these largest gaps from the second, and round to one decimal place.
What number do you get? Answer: -7.4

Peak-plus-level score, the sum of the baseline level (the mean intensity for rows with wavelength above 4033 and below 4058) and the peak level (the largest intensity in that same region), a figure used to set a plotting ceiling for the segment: 7.2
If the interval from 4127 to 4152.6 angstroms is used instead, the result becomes 6.9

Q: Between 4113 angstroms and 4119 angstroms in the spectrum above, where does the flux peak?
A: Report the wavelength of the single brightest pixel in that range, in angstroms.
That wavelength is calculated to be 4118.84 angstroms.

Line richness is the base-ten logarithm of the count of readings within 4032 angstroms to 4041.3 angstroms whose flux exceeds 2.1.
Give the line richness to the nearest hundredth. 0.70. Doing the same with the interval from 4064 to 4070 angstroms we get 0.78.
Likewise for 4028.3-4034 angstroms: 0.30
